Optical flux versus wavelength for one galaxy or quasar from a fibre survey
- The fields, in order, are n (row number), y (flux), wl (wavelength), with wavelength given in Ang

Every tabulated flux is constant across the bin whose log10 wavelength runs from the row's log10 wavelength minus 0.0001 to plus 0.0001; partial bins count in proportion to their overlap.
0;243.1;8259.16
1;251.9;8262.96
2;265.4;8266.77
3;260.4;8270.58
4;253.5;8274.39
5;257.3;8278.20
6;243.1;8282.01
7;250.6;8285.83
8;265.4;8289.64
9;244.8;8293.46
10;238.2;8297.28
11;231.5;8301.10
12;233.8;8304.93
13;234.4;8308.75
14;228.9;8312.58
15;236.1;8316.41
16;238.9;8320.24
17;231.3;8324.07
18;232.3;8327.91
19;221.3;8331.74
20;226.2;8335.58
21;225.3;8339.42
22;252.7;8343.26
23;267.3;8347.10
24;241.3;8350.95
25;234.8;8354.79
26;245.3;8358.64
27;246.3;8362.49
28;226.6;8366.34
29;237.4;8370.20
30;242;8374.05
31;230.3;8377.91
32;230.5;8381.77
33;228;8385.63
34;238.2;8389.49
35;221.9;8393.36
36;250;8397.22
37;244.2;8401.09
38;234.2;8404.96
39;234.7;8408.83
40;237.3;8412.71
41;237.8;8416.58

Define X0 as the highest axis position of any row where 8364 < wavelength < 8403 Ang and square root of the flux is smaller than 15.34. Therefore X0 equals 8393.36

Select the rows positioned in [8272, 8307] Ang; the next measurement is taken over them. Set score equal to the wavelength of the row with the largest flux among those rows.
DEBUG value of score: 8289.64 Ang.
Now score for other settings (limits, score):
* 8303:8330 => 8320.24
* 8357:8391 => 8362.49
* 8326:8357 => 8347.10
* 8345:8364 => 8347.10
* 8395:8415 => 8397.22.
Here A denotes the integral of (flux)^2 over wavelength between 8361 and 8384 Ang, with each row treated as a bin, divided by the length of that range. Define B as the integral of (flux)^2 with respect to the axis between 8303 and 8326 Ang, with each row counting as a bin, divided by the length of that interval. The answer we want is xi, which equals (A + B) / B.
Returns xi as 2.01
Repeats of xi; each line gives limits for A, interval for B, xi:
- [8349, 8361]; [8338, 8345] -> 2.01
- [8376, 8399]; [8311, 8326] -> 1.99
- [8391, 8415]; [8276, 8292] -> 1.87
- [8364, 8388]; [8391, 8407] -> 1.96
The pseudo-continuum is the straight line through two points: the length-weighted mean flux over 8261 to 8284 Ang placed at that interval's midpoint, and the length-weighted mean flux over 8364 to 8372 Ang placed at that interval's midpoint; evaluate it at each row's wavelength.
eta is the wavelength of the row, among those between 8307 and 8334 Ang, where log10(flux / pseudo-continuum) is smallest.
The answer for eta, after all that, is 8331.74 Ang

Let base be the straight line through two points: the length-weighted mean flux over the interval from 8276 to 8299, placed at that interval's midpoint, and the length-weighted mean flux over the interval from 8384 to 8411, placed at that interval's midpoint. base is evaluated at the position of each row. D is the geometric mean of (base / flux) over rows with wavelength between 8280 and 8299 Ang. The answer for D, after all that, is 1.01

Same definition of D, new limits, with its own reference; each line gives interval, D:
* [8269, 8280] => 0.98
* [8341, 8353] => 0.96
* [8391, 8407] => 0.99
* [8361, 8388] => 1.02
